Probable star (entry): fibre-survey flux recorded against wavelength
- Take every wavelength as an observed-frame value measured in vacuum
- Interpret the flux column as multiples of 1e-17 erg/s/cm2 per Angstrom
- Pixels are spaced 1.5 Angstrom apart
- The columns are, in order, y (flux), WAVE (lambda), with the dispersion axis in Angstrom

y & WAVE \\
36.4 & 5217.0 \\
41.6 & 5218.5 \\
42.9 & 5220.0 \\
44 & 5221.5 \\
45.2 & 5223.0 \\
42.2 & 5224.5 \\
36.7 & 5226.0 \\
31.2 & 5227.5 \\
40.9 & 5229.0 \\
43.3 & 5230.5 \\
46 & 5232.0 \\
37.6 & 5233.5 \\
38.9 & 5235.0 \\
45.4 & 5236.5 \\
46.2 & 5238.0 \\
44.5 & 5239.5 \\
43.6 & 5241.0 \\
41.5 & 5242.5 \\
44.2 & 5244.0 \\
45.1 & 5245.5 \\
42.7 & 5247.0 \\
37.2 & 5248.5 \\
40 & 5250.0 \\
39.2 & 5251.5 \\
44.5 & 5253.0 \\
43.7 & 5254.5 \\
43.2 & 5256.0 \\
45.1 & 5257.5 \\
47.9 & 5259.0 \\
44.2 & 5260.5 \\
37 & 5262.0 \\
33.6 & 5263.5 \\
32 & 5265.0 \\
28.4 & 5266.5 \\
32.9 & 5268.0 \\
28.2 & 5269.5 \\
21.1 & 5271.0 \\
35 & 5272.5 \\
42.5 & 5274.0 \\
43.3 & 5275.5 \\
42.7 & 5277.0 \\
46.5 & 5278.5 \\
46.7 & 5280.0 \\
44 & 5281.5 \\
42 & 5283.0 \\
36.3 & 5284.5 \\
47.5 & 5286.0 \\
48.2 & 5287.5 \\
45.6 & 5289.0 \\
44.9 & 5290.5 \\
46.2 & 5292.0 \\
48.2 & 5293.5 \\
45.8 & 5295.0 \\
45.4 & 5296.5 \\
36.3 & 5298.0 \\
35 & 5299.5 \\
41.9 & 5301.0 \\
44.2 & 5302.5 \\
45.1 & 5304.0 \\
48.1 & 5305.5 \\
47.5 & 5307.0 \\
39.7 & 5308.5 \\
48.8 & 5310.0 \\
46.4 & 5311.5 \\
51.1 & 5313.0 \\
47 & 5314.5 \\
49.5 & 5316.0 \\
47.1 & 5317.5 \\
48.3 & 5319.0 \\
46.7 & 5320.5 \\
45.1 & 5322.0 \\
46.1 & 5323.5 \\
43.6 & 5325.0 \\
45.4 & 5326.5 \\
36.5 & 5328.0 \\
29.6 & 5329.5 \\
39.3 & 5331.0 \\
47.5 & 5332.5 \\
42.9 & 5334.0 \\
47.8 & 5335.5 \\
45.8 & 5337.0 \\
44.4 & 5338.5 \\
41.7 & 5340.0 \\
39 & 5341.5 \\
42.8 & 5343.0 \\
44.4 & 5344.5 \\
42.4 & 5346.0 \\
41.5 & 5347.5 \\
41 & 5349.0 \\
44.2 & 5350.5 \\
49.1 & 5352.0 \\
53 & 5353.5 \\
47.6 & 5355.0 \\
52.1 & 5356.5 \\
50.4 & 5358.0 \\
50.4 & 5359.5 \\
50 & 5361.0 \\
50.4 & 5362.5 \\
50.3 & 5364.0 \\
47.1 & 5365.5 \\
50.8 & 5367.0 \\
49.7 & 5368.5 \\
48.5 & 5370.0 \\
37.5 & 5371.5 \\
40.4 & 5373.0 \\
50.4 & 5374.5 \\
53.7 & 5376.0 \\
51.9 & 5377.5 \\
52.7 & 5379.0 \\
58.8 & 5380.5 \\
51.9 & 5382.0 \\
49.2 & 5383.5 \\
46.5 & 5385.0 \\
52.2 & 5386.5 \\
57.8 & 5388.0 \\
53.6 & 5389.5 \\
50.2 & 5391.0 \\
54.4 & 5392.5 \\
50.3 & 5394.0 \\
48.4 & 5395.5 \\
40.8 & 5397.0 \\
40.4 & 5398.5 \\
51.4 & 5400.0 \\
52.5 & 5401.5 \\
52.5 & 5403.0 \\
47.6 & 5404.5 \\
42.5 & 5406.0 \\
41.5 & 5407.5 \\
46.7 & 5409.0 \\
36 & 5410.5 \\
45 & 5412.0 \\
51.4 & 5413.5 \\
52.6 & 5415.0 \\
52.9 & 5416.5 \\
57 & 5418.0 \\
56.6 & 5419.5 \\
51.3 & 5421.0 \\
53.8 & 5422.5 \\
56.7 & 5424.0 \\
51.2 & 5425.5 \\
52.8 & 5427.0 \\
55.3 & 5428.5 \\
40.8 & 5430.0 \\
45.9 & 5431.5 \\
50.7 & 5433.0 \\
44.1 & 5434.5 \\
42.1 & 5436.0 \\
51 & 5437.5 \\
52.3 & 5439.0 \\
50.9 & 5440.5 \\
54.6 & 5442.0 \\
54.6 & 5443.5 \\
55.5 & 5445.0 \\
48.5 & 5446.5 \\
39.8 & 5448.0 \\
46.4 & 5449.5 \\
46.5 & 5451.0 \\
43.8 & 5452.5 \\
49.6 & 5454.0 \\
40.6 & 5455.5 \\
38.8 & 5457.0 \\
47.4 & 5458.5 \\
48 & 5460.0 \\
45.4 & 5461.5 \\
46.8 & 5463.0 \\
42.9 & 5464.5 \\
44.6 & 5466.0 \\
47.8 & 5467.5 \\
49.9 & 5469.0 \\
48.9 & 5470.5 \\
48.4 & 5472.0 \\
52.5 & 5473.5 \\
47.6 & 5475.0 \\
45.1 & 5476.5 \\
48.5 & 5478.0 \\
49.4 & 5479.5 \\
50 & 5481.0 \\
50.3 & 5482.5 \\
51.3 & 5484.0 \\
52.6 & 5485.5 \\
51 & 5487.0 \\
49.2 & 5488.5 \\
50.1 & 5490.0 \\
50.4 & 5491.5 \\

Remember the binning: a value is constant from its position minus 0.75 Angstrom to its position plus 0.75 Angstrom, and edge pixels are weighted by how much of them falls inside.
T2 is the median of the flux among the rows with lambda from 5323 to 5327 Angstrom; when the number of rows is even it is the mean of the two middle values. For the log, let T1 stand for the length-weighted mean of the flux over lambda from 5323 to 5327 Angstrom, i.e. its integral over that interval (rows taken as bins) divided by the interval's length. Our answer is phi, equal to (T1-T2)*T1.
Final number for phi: -21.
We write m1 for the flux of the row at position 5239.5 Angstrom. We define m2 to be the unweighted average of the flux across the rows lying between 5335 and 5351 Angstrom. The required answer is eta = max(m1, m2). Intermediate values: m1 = 44.5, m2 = 43.2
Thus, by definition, 44.5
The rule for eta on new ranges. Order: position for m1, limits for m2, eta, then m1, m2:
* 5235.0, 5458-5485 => 48.0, 38.9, 48.0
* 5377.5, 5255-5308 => 51.9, 51.9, 41.2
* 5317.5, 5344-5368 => 47.8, 47.1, 47.8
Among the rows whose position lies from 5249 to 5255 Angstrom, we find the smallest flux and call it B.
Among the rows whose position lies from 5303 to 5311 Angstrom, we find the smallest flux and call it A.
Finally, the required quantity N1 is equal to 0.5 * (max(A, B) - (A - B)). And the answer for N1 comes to 20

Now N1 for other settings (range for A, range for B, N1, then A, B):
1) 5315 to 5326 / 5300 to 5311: 20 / 43.6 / 39.7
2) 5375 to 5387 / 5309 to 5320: 23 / 46.5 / 46.4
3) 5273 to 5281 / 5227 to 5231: 16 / 42.5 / 31.2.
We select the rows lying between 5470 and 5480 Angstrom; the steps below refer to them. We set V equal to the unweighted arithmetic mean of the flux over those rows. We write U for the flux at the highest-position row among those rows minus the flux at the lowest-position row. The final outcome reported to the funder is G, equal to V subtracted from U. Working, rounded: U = 0.5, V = 48.6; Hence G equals -48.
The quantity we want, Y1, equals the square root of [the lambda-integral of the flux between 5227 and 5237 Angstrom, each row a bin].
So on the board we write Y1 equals 20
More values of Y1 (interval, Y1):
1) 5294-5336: 43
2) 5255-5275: 27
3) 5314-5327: 25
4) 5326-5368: 44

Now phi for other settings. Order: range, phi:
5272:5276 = -85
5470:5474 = 47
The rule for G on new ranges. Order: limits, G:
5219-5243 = -43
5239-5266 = -54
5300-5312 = -41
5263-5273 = -29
